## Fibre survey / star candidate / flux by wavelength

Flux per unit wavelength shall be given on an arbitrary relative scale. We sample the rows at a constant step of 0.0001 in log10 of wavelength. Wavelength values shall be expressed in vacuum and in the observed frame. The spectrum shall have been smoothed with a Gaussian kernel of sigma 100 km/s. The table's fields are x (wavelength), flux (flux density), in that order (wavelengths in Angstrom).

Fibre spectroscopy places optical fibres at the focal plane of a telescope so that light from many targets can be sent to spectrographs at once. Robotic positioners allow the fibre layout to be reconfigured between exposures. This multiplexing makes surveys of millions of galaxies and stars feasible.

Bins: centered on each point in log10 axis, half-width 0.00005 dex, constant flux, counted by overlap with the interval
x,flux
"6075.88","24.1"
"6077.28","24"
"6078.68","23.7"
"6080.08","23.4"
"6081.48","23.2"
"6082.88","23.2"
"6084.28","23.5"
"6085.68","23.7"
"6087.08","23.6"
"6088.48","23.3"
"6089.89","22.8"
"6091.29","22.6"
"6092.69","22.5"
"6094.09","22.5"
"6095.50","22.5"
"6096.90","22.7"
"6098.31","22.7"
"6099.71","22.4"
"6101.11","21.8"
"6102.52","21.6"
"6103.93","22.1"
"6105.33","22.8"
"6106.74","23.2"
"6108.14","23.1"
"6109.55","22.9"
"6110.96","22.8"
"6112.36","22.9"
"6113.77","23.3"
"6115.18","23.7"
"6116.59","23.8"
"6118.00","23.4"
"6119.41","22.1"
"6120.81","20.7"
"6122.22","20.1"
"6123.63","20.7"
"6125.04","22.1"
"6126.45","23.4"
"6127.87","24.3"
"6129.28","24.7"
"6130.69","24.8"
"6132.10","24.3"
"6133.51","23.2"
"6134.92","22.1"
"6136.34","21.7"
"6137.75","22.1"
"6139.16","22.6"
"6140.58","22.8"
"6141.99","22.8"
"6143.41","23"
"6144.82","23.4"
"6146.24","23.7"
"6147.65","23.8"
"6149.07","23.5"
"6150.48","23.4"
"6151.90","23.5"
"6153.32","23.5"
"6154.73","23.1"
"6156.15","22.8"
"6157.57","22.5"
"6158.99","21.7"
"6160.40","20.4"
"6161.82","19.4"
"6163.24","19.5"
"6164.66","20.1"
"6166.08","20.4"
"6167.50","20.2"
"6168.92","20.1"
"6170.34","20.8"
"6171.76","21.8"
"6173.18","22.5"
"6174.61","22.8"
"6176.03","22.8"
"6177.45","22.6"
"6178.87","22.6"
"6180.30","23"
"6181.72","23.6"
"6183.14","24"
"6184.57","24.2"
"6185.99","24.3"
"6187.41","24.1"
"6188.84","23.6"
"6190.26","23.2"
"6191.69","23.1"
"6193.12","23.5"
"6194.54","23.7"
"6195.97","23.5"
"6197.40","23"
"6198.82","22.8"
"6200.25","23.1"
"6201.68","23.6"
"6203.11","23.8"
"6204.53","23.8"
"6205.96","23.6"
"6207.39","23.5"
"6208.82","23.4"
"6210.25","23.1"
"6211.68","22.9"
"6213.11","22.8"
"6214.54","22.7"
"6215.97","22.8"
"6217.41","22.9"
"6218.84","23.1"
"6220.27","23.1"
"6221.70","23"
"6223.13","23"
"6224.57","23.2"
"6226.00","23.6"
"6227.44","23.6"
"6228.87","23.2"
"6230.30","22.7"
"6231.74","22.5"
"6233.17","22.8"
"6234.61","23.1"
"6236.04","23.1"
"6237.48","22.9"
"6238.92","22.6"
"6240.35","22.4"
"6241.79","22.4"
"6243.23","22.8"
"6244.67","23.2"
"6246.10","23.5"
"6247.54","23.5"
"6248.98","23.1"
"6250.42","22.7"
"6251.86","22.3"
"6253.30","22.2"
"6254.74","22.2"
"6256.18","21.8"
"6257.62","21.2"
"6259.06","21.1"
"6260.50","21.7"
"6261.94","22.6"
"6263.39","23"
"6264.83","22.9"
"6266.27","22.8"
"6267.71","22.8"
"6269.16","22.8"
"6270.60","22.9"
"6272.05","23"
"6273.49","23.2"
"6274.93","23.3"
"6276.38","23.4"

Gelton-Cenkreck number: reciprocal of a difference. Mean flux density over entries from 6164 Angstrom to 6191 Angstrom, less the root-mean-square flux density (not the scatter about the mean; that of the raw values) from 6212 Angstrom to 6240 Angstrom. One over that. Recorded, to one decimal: -1.9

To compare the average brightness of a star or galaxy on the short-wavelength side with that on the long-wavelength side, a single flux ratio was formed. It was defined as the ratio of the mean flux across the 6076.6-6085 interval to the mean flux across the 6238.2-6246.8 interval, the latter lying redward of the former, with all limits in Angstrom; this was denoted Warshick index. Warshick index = 1.03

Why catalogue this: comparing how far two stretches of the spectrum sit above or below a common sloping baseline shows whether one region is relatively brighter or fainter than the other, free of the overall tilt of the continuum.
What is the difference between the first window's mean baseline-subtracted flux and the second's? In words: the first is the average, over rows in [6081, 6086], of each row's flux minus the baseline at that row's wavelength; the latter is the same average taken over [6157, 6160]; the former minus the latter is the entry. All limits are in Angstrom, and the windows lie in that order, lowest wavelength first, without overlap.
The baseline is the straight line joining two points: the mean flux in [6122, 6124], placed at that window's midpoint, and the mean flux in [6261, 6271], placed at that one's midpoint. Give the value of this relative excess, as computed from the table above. 3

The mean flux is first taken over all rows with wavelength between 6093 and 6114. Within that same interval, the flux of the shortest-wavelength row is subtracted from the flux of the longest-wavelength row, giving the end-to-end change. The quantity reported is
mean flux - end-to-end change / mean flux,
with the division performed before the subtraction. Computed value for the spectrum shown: 22.6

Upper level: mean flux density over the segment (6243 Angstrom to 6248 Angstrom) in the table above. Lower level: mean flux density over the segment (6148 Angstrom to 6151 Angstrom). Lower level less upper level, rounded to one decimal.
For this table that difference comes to 0.2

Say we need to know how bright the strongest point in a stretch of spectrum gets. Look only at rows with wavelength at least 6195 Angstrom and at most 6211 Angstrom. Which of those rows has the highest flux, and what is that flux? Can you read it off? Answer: 23.8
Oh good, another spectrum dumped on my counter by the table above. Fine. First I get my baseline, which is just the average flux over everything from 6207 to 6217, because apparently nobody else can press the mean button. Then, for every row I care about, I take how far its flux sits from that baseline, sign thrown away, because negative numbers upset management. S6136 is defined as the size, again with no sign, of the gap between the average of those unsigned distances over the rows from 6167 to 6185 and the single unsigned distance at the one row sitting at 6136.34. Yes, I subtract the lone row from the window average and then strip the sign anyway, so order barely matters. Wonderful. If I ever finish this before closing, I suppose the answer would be 0.27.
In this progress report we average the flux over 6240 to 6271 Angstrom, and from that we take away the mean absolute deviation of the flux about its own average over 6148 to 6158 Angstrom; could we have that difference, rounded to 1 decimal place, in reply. 22.2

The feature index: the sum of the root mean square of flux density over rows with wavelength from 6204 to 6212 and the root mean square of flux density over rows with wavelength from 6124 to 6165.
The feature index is 46.1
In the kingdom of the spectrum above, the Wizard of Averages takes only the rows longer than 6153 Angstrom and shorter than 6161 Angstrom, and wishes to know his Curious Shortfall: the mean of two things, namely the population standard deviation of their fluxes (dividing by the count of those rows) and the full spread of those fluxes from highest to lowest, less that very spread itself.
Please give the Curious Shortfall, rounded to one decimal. -1.0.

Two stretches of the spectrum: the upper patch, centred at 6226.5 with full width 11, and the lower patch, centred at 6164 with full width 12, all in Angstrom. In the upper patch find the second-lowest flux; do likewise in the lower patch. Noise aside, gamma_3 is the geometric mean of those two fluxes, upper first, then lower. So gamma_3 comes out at 21.0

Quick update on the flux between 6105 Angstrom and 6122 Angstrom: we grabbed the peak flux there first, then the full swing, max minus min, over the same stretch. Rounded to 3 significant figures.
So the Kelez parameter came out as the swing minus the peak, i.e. -20.7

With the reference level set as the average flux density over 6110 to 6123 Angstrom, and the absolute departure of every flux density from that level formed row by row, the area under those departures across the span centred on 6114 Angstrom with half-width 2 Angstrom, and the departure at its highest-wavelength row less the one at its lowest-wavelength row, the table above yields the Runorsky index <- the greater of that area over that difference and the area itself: 4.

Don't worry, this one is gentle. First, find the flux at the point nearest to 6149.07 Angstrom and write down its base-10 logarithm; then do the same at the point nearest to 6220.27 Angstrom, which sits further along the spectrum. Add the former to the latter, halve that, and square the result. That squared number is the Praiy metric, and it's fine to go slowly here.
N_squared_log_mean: 1.87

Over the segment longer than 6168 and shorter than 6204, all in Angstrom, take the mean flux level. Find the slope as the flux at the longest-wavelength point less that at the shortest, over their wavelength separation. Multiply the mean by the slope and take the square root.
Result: 1.58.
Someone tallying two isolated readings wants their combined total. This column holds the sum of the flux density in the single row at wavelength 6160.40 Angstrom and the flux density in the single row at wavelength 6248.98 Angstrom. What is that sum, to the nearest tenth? 43.5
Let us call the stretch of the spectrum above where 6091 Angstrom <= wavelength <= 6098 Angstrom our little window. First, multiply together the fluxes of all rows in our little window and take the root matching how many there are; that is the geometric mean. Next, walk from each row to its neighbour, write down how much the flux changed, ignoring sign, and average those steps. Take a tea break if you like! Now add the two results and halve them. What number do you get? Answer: 11.3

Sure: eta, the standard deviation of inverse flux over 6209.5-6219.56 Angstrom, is 0.0003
